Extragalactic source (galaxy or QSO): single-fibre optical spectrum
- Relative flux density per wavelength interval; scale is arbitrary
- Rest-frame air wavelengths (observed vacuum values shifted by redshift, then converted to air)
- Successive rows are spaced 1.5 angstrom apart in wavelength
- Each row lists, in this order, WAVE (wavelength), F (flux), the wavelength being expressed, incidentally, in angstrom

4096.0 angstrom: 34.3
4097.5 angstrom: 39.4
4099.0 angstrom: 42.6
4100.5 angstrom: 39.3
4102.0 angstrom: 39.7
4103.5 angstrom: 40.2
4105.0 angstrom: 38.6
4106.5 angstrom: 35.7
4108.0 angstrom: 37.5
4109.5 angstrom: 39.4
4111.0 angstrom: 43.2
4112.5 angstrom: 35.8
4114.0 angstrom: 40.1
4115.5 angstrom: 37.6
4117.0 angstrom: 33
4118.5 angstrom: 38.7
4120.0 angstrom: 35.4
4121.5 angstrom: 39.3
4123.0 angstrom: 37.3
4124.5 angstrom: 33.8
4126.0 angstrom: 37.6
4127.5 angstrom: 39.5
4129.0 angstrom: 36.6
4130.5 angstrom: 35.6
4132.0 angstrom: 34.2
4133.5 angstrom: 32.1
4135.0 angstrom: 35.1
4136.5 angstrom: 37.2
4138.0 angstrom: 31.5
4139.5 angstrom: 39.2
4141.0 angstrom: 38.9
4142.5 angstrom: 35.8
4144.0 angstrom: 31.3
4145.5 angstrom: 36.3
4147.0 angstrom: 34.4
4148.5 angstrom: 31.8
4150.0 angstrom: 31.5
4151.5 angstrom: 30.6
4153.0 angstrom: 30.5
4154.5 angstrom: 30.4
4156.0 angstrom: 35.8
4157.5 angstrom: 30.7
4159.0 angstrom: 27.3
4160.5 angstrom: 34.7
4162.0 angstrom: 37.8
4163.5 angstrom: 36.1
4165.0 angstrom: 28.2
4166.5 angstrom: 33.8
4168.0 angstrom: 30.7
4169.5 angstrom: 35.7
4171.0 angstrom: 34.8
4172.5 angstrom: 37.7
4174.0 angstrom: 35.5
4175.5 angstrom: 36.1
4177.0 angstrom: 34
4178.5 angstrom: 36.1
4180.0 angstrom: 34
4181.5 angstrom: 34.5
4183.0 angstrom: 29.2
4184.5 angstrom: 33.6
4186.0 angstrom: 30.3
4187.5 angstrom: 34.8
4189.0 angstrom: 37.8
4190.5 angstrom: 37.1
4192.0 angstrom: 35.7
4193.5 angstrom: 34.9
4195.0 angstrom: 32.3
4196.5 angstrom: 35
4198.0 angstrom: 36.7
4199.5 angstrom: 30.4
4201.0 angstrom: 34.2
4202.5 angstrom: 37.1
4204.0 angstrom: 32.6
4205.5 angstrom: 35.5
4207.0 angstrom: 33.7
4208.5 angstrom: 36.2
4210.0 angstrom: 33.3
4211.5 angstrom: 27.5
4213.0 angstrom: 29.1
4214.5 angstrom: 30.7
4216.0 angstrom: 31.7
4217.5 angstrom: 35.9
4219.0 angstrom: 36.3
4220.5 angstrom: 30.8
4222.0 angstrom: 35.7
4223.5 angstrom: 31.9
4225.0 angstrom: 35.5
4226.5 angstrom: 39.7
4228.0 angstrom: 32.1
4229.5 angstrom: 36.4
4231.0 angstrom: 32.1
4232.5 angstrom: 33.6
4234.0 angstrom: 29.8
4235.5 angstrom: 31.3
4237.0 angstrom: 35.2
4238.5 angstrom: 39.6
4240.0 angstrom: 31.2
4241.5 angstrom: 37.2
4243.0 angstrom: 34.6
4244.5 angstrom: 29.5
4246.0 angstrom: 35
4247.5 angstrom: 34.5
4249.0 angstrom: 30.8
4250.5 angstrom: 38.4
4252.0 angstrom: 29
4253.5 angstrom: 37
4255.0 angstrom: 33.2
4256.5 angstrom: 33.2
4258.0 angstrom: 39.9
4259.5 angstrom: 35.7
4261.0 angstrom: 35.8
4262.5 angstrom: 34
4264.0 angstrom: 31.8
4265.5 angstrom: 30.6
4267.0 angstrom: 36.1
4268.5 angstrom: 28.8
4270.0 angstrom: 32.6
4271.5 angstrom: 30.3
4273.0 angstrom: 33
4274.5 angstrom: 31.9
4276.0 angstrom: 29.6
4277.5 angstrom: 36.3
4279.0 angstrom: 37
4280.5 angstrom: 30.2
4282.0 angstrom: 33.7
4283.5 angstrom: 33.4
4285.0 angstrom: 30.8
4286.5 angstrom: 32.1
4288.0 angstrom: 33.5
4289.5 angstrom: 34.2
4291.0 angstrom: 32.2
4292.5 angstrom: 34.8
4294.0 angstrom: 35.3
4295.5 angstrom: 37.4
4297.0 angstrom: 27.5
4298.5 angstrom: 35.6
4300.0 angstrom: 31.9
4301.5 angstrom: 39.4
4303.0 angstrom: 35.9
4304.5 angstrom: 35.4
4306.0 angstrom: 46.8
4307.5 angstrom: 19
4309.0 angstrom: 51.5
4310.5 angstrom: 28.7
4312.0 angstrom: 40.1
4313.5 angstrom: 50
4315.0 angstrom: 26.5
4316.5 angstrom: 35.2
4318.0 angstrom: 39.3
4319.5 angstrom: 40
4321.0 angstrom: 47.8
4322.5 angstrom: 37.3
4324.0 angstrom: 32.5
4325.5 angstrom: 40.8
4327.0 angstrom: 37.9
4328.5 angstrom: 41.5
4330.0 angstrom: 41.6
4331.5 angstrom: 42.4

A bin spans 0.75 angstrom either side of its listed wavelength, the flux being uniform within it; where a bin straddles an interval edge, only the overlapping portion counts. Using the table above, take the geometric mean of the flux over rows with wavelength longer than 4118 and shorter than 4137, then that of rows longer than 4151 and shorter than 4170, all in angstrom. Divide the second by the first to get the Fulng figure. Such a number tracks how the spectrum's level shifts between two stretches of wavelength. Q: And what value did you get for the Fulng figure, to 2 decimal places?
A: 0.89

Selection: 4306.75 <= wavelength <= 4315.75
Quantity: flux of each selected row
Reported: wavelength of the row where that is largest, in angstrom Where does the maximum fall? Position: 4309.0 angstrom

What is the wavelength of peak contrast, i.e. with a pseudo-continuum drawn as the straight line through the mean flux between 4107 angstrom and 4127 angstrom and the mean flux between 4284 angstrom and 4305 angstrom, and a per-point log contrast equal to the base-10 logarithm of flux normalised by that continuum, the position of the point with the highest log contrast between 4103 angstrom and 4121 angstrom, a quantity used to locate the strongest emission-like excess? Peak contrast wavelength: 4111.0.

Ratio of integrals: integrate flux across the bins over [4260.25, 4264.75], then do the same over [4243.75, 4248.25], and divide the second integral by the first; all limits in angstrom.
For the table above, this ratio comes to 0.97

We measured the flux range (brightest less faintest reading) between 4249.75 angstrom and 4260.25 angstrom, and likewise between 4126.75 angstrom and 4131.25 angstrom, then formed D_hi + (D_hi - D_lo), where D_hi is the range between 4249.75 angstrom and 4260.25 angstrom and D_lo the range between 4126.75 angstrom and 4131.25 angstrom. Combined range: 18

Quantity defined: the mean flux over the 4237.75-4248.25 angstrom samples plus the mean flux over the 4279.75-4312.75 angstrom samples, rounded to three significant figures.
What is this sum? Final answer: 69.0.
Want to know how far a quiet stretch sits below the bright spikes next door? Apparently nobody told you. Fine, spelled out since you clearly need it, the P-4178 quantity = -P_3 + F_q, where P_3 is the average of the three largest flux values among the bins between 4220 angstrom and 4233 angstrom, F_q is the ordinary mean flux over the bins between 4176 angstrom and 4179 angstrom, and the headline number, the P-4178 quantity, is -2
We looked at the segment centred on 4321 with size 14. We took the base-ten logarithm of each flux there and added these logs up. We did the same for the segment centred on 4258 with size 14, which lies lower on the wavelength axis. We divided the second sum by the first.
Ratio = 0.98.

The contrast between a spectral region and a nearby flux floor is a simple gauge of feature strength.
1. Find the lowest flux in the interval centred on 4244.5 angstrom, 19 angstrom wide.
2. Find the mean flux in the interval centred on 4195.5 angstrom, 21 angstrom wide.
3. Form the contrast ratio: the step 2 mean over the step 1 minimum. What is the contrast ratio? 1.19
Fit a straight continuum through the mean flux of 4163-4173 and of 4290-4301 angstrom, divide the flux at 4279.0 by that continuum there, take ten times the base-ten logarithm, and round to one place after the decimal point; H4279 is 0.4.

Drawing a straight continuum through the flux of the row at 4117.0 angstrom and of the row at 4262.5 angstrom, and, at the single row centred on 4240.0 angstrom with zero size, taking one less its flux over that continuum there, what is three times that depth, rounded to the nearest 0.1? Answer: 0.2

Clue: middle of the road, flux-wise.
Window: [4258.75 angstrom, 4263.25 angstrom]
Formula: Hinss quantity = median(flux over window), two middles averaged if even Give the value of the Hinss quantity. 36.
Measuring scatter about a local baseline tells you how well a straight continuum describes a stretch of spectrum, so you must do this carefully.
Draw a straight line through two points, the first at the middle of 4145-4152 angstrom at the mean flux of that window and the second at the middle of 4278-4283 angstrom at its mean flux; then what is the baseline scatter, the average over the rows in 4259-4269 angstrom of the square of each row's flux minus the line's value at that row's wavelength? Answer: 7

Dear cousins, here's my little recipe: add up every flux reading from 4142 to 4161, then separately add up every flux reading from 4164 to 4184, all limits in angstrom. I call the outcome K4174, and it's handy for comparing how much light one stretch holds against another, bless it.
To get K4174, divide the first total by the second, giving 0.96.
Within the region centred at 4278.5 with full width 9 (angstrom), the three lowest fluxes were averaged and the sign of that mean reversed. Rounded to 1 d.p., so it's -30.6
